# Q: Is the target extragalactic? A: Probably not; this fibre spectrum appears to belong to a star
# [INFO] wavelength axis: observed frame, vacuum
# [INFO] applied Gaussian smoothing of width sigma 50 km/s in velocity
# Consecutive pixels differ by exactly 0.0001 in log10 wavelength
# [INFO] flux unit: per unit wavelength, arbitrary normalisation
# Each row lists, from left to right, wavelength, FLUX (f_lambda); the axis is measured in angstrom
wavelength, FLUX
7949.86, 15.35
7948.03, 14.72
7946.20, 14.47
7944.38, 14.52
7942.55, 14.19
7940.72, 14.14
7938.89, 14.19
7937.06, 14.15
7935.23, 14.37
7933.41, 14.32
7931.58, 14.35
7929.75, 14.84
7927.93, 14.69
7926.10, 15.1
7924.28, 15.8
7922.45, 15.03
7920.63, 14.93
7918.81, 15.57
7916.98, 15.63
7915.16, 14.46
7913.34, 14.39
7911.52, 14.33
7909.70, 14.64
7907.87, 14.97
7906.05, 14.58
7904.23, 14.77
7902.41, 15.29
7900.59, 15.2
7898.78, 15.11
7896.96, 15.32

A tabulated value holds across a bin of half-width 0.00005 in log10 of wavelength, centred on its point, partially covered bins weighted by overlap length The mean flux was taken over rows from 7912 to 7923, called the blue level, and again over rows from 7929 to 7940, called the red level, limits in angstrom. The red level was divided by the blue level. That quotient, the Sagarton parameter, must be 0.96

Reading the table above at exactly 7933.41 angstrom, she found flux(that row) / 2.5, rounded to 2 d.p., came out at 5.73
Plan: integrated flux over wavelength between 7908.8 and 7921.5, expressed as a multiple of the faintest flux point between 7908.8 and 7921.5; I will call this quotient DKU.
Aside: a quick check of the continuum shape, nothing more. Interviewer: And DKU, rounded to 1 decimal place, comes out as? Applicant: 13.2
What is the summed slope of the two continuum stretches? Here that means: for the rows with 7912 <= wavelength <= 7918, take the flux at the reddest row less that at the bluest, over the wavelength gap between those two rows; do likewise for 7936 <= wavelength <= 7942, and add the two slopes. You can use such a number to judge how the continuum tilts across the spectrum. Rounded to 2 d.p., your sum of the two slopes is 0.34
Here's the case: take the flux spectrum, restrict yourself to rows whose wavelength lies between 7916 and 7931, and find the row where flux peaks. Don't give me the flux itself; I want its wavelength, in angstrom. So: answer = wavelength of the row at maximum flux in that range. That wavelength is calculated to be 7924.28 angstrom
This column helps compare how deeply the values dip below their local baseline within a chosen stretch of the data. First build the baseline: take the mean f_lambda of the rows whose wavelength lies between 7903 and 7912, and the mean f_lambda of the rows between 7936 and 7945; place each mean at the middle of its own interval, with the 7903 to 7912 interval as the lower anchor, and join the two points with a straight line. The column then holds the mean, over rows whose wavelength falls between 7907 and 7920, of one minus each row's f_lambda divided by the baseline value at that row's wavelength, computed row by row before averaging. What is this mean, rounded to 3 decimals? -0.018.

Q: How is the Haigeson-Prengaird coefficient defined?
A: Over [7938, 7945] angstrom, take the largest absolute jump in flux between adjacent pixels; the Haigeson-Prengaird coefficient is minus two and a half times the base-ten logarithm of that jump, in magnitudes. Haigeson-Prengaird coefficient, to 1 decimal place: 1.2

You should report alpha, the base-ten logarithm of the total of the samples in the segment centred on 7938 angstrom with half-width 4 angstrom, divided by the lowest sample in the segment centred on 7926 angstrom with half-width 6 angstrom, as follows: 0.60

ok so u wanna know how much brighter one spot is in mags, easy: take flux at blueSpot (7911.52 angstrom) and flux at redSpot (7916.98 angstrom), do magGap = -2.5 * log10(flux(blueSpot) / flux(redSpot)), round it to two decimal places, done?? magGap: 0.09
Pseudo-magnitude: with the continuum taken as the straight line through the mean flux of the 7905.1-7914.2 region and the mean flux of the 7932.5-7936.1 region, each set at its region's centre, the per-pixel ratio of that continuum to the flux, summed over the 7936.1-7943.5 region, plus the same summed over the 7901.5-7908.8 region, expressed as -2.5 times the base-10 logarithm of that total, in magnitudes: -2.25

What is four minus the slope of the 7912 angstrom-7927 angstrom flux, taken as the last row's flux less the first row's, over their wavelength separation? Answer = 3.94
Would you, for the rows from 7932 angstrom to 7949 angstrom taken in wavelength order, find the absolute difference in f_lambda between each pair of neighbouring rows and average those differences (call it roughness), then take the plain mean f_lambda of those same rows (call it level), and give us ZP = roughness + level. 14.5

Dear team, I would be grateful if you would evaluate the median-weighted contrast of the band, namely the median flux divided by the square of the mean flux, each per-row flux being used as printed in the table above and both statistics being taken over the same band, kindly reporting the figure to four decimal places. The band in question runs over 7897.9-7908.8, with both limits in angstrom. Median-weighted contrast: 0.0670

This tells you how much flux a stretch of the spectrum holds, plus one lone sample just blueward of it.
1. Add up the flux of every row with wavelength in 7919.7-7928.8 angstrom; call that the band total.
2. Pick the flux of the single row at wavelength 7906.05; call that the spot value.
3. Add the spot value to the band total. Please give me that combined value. 90.1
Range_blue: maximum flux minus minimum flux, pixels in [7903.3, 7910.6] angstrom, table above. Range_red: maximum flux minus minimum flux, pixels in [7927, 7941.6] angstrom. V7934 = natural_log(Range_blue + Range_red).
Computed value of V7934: 0.1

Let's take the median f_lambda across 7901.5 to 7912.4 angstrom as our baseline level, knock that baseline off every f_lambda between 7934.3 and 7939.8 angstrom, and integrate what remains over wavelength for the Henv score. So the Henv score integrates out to -2.6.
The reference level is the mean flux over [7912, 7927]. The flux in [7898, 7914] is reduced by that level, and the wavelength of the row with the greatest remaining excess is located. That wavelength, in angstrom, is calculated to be 7902.41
